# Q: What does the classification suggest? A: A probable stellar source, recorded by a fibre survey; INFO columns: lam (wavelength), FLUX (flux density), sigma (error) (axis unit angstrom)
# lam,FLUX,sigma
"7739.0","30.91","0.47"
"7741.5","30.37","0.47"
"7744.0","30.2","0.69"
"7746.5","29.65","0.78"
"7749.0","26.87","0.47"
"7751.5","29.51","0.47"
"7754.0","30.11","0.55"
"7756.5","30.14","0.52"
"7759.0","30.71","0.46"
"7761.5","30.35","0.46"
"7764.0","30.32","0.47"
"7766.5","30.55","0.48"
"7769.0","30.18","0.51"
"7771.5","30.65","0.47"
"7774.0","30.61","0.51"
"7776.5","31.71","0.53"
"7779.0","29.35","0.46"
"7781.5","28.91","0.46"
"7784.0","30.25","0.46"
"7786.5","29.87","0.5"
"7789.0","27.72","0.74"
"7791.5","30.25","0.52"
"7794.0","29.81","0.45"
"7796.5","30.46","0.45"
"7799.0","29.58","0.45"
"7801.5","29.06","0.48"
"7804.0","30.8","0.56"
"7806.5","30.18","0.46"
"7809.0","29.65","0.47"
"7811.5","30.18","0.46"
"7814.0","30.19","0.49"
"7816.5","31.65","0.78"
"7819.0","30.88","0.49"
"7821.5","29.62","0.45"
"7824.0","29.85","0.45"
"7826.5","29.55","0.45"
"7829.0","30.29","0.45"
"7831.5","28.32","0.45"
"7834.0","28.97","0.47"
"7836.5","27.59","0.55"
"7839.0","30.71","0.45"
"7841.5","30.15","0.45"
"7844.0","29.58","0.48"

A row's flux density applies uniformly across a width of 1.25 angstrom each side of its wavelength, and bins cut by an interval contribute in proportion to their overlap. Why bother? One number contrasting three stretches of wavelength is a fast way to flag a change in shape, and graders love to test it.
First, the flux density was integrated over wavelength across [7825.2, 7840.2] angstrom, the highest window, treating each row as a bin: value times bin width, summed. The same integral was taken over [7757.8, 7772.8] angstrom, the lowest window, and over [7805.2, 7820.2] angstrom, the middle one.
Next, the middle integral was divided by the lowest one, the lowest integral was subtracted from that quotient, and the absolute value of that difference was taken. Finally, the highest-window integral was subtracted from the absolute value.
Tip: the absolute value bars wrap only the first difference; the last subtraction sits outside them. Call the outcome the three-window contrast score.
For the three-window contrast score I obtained 17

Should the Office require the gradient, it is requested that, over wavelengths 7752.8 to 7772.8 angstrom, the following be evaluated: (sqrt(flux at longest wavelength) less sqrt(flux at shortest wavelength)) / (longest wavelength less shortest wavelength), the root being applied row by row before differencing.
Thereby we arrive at 0.003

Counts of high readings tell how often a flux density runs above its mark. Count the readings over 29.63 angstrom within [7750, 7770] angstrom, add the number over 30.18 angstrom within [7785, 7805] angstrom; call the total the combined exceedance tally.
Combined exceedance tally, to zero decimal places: 10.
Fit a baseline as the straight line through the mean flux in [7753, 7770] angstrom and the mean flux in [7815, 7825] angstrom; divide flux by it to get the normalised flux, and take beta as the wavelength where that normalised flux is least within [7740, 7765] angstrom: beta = 7749.0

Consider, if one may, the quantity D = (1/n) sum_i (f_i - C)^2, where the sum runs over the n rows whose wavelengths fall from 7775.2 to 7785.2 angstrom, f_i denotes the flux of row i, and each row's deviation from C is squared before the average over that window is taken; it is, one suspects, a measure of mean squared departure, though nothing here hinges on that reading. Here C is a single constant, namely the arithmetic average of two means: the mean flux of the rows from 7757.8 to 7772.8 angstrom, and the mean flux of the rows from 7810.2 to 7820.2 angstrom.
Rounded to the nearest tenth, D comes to 1.4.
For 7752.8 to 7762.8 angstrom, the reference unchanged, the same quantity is 0.1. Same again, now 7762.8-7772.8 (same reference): 0.1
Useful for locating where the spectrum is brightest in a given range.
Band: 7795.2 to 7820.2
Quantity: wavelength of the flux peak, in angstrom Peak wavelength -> 7816.5 angstrom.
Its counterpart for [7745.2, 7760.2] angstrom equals 7759.0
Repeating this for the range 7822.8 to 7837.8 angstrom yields 7829.0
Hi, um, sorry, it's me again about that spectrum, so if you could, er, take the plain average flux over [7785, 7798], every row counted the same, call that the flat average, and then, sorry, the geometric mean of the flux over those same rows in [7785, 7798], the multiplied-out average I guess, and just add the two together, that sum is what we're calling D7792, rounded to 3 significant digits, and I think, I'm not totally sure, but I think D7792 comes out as 59.2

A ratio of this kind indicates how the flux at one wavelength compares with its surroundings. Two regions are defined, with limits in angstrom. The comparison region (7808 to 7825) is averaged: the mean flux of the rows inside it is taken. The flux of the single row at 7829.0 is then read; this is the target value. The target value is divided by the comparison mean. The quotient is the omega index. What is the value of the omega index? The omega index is 1.000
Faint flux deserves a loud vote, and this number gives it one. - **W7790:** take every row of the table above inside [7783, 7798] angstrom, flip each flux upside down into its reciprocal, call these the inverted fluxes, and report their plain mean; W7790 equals 0.0337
